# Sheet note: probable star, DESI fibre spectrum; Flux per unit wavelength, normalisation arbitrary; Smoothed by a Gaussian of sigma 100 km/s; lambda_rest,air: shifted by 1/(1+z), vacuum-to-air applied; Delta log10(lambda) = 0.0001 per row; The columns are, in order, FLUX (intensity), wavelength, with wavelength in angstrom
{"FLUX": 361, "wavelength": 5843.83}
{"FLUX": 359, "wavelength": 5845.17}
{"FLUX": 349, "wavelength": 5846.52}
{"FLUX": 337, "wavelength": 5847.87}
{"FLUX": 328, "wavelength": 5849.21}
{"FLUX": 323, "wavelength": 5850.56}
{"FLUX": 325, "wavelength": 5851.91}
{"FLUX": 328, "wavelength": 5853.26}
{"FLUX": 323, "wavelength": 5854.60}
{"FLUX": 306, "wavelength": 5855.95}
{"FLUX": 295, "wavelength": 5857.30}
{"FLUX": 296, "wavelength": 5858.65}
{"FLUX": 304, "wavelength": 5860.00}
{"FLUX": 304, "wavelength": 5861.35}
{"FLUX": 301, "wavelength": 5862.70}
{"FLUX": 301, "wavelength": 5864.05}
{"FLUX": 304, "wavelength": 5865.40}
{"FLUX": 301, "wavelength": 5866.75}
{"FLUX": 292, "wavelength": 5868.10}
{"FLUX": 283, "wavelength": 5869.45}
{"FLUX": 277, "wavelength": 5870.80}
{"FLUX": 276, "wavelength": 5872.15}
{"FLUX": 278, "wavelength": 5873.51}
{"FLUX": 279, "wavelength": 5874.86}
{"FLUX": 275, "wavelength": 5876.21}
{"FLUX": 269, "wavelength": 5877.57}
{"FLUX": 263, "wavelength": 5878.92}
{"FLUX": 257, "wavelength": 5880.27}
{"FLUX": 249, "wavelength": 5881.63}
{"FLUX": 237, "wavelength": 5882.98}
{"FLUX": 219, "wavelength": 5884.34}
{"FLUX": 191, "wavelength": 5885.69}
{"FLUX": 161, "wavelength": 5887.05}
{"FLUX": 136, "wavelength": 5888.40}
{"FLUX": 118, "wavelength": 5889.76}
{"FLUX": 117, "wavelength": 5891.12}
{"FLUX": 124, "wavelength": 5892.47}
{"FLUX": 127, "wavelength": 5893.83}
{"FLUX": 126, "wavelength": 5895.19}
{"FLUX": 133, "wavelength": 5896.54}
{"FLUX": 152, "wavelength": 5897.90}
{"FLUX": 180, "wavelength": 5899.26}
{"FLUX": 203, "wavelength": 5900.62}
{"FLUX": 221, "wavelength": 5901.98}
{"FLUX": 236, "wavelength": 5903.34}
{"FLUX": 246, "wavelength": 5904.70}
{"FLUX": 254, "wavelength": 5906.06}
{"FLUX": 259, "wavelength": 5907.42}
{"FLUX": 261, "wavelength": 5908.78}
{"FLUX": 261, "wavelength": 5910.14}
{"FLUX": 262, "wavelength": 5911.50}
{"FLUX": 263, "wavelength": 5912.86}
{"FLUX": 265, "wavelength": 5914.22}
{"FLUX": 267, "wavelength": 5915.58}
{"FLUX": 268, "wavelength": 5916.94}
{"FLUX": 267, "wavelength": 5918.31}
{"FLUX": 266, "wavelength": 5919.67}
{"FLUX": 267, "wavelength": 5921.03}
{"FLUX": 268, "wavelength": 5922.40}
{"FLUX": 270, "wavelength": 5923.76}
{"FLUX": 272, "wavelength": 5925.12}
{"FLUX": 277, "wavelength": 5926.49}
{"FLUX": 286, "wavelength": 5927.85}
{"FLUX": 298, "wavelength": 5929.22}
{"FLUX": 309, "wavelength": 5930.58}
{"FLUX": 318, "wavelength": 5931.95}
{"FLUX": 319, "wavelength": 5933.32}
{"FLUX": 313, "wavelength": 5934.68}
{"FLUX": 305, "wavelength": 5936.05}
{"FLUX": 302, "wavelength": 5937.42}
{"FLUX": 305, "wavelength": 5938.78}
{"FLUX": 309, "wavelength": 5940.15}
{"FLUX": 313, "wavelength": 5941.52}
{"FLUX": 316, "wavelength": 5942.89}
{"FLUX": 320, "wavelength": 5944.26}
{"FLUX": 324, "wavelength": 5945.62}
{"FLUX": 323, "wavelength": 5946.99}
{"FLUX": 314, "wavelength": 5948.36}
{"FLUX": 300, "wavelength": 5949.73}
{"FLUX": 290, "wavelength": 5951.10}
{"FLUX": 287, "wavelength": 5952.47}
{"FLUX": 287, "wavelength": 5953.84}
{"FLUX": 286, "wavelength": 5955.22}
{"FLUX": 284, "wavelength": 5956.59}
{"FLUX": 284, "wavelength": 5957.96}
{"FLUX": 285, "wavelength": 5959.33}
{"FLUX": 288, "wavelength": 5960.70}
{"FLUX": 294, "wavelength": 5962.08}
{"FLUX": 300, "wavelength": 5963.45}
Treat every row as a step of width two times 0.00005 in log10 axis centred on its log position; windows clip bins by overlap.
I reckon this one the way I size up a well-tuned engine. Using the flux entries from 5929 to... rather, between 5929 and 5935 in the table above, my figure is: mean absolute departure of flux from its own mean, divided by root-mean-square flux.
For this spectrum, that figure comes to 0.020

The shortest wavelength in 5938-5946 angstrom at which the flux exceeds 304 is 5938.78 angstrom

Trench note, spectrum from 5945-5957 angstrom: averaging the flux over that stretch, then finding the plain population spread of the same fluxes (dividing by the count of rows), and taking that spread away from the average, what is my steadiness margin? 284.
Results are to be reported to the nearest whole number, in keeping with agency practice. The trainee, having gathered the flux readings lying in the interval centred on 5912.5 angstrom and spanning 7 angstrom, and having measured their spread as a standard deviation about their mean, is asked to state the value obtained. 2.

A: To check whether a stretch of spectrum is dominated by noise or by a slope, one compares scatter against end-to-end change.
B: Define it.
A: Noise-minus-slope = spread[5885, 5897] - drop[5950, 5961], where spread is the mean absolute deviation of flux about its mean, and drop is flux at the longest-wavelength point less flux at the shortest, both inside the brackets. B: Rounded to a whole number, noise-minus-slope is 19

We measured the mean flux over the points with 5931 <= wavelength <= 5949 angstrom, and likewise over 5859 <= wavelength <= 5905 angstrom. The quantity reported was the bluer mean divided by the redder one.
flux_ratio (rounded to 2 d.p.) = 0.73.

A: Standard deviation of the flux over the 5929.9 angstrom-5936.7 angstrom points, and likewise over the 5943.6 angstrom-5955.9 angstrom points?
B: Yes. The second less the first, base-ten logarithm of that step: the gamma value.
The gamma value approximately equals 1.0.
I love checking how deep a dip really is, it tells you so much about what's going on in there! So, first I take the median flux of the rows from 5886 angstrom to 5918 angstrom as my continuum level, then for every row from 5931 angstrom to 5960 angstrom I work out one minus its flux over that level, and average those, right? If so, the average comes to -0.38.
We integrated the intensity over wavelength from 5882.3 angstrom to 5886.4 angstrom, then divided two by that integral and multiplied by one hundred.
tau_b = 0.23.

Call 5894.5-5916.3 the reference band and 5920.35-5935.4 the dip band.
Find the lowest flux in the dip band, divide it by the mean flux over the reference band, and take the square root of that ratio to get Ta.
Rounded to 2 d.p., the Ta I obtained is 1.09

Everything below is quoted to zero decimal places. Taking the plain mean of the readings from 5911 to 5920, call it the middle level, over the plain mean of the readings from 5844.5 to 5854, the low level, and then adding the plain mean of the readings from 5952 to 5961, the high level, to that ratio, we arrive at 287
